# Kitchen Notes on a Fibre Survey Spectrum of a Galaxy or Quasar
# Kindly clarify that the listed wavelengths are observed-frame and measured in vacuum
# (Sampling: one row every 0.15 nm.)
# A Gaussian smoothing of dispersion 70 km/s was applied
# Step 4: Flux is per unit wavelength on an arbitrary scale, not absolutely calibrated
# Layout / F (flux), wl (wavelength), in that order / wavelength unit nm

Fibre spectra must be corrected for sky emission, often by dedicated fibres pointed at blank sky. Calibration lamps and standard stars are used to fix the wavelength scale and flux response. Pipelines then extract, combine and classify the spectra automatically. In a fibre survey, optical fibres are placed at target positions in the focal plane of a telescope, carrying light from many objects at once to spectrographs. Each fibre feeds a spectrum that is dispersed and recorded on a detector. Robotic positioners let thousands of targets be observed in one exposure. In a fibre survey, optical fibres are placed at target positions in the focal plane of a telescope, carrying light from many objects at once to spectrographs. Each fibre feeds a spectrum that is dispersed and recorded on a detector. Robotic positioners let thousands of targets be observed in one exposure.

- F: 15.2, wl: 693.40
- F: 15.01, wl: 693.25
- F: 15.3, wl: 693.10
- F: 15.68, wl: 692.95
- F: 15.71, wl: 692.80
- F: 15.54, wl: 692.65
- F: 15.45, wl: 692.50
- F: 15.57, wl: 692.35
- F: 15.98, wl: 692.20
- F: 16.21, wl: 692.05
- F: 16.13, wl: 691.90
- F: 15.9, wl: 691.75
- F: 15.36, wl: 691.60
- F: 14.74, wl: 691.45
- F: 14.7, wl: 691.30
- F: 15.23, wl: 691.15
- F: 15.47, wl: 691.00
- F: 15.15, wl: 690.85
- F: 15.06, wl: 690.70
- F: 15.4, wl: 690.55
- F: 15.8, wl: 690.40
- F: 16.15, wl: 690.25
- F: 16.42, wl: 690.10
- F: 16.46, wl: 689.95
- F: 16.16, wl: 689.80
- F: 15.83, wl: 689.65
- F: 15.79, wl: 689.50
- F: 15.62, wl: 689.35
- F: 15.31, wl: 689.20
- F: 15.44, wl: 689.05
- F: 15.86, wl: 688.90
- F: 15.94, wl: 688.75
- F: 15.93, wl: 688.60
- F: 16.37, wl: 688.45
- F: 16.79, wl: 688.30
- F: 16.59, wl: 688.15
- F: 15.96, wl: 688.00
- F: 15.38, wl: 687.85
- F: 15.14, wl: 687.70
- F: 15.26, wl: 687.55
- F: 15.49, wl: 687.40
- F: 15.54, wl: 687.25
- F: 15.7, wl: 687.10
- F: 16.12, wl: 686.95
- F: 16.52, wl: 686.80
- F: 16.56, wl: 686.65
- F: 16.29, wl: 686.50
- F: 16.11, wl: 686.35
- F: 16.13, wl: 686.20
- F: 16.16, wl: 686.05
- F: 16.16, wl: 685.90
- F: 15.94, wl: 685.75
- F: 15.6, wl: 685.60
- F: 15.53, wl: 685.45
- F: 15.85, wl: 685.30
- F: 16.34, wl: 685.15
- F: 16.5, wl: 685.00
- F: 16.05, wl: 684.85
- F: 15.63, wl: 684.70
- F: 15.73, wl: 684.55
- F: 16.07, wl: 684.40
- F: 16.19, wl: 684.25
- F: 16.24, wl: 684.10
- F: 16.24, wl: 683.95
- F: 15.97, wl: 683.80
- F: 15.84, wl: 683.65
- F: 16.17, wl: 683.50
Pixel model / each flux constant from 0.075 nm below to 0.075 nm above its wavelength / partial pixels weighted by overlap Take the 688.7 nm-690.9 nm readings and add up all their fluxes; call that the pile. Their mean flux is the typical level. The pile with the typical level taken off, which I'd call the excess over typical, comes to 221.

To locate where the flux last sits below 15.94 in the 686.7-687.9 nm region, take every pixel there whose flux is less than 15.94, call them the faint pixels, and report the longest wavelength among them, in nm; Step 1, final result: 687.85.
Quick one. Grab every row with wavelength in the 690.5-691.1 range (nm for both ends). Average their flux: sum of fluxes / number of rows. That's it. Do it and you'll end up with 15.3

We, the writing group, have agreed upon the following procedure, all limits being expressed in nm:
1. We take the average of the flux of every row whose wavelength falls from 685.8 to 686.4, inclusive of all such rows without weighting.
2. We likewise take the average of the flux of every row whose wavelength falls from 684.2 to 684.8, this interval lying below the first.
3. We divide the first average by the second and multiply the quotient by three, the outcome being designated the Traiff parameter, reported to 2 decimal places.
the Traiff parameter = 3.04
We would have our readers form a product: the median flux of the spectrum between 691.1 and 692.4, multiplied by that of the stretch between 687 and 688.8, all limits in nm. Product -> 246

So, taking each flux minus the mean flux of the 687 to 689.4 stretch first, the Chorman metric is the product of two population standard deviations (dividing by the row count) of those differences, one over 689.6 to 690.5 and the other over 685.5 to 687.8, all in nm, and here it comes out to 0.108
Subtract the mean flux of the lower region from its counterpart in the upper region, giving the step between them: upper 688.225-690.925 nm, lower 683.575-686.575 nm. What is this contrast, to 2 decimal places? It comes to -0.17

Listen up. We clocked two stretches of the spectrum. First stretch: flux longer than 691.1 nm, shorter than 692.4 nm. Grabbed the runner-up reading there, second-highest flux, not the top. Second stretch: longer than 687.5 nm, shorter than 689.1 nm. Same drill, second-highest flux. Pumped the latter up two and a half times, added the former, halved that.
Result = 28.8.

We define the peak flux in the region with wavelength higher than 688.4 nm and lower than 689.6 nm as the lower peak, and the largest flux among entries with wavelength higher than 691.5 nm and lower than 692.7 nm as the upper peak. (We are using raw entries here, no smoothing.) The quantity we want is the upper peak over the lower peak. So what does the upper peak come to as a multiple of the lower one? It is 0.99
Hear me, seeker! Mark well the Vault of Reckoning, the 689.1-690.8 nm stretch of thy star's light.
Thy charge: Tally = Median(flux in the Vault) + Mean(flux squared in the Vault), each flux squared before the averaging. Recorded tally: 266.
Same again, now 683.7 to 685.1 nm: 274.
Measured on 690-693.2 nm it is 258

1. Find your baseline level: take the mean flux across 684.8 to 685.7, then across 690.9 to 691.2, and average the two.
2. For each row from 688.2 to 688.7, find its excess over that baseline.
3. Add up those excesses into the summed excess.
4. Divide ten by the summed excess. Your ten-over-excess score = 5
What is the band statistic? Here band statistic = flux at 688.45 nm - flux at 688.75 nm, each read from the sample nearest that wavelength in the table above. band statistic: 0.4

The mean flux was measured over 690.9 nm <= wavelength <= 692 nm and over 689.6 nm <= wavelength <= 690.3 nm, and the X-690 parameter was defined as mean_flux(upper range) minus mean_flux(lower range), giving -0.84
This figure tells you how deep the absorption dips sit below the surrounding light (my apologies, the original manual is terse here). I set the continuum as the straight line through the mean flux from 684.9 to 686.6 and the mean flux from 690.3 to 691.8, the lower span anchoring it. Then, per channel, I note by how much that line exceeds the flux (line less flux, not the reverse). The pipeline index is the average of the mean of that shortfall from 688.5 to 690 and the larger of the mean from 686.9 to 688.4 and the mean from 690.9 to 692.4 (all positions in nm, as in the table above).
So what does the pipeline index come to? -0.15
